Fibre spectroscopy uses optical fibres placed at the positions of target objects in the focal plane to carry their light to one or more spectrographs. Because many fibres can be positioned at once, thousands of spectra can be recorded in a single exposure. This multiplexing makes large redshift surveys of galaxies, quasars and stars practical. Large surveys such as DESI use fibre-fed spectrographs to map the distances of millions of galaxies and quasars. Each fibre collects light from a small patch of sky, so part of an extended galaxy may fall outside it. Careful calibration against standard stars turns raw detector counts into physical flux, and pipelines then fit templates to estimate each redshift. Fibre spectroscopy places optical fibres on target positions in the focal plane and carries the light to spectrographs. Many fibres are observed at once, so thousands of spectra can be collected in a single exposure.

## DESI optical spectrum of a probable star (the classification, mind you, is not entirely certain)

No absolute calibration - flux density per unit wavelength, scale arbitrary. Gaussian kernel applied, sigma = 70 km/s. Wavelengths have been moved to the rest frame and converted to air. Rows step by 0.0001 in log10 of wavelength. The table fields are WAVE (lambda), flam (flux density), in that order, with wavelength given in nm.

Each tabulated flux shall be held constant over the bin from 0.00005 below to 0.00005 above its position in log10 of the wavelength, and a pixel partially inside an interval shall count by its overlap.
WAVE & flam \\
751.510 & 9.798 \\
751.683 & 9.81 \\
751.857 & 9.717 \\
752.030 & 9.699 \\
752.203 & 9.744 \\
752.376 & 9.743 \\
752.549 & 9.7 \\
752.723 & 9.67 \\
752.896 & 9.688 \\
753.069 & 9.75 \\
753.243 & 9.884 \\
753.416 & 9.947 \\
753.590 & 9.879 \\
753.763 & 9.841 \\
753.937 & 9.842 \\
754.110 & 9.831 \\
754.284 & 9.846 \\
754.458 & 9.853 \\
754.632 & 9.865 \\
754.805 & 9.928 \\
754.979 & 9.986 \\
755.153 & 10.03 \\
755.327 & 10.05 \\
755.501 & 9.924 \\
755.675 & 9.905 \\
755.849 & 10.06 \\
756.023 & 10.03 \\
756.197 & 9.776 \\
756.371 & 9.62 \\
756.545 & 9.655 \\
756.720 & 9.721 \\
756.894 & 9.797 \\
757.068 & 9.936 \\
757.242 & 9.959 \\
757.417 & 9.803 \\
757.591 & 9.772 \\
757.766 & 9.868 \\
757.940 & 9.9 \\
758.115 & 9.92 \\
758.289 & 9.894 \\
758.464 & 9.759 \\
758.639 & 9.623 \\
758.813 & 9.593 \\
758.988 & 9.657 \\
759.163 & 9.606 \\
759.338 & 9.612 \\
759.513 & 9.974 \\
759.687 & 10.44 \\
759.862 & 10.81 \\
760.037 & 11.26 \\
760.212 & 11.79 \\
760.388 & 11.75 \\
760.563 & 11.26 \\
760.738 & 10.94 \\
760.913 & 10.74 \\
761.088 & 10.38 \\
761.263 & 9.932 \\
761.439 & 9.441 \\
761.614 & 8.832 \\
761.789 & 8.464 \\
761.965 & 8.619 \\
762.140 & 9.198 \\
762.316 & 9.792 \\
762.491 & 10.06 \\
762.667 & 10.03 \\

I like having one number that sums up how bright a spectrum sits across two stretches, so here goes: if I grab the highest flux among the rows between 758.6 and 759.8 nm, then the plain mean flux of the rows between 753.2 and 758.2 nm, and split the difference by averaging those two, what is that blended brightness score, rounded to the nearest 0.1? 10.2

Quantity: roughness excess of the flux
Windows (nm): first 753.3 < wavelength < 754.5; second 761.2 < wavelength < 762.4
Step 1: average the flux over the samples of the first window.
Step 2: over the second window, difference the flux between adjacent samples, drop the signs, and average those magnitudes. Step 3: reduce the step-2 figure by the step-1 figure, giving -9.40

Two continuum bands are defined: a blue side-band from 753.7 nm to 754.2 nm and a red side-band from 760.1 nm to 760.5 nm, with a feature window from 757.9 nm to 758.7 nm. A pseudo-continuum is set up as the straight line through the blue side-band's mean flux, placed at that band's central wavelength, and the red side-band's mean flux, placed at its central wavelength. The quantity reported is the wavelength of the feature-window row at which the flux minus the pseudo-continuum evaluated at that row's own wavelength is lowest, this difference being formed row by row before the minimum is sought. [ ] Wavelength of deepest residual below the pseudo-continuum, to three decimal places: 758.639 nm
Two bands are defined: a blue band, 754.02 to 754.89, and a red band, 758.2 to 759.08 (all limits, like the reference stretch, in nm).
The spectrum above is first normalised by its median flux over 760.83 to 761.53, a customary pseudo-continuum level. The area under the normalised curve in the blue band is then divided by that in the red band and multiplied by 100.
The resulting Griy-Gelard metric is 101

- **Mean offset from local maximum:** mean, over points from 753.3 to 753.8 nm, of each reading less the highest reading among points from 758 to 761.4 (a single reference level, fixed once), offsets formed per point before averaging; -1.90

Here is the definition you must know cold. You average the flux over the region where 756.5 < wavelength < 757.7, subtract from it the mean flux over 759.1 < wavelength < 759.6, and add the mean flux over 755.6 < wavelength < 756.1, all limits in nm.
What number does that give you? 10.1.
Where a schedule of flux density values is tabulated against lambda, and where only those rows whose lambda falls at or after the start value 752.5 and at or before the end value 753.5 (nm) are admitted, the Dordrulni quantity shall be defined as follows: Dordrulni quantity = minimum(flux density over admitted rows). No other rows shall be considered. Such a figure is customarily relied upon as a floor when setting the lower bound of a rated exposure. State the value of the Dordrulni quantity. 9.67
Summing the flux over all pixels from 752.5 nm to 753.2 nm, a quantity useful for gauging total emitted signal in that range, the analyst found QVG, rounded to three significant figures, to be 38.8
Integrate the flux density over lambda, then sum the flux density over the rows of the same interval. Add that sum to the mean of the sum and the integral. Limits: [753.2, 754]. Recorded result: 78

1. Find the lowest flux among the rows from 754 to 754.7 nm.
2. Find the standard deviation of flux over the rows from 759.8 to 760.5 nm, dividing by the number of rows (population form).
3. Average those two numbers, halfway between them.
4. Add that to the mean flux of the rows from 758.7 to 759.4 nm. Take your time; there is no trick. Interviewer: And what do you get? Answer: 14.7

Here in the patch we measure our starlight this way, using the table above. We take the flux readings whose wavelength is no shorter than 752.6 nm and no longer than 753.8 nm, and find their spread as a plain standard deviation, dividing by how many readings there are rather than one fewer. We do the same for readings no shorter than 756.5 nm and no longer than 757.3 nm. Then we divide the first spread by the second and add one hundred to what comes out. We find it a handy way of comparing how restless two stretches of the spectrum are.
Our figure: 100.8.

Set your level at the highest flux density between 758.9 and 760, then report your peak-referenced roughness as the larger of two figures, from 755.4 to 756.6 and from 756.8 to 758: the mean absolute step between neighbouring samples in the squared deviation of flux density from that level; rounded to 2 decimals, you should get 0.20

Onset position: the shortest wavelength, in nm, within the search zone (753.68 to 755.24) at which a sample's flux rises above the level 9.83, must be 753.763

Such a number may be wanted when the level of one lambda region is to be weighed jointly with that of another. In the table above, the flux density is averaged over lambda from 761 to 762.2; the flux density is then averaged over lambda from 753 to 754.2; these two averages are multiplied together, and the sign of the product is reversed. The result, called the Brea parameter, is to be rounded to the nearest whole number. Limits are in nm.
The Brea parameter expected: -91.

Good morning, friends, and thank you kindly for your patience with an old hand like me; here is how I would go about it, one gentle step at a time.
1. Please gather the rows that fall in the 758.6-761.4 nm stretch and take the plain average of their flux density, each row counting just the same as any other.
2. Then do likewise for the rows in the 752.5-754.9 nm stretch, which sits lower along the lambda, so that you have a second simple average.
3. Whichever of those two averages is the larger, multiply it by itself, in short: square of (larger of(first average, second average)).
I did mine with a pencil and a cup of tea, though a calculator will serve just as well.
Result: 109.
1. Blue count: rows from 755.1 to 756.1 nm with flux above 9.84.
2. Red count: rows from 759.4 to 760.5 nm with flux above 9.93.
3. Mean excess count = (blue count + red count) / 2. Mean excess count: 6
